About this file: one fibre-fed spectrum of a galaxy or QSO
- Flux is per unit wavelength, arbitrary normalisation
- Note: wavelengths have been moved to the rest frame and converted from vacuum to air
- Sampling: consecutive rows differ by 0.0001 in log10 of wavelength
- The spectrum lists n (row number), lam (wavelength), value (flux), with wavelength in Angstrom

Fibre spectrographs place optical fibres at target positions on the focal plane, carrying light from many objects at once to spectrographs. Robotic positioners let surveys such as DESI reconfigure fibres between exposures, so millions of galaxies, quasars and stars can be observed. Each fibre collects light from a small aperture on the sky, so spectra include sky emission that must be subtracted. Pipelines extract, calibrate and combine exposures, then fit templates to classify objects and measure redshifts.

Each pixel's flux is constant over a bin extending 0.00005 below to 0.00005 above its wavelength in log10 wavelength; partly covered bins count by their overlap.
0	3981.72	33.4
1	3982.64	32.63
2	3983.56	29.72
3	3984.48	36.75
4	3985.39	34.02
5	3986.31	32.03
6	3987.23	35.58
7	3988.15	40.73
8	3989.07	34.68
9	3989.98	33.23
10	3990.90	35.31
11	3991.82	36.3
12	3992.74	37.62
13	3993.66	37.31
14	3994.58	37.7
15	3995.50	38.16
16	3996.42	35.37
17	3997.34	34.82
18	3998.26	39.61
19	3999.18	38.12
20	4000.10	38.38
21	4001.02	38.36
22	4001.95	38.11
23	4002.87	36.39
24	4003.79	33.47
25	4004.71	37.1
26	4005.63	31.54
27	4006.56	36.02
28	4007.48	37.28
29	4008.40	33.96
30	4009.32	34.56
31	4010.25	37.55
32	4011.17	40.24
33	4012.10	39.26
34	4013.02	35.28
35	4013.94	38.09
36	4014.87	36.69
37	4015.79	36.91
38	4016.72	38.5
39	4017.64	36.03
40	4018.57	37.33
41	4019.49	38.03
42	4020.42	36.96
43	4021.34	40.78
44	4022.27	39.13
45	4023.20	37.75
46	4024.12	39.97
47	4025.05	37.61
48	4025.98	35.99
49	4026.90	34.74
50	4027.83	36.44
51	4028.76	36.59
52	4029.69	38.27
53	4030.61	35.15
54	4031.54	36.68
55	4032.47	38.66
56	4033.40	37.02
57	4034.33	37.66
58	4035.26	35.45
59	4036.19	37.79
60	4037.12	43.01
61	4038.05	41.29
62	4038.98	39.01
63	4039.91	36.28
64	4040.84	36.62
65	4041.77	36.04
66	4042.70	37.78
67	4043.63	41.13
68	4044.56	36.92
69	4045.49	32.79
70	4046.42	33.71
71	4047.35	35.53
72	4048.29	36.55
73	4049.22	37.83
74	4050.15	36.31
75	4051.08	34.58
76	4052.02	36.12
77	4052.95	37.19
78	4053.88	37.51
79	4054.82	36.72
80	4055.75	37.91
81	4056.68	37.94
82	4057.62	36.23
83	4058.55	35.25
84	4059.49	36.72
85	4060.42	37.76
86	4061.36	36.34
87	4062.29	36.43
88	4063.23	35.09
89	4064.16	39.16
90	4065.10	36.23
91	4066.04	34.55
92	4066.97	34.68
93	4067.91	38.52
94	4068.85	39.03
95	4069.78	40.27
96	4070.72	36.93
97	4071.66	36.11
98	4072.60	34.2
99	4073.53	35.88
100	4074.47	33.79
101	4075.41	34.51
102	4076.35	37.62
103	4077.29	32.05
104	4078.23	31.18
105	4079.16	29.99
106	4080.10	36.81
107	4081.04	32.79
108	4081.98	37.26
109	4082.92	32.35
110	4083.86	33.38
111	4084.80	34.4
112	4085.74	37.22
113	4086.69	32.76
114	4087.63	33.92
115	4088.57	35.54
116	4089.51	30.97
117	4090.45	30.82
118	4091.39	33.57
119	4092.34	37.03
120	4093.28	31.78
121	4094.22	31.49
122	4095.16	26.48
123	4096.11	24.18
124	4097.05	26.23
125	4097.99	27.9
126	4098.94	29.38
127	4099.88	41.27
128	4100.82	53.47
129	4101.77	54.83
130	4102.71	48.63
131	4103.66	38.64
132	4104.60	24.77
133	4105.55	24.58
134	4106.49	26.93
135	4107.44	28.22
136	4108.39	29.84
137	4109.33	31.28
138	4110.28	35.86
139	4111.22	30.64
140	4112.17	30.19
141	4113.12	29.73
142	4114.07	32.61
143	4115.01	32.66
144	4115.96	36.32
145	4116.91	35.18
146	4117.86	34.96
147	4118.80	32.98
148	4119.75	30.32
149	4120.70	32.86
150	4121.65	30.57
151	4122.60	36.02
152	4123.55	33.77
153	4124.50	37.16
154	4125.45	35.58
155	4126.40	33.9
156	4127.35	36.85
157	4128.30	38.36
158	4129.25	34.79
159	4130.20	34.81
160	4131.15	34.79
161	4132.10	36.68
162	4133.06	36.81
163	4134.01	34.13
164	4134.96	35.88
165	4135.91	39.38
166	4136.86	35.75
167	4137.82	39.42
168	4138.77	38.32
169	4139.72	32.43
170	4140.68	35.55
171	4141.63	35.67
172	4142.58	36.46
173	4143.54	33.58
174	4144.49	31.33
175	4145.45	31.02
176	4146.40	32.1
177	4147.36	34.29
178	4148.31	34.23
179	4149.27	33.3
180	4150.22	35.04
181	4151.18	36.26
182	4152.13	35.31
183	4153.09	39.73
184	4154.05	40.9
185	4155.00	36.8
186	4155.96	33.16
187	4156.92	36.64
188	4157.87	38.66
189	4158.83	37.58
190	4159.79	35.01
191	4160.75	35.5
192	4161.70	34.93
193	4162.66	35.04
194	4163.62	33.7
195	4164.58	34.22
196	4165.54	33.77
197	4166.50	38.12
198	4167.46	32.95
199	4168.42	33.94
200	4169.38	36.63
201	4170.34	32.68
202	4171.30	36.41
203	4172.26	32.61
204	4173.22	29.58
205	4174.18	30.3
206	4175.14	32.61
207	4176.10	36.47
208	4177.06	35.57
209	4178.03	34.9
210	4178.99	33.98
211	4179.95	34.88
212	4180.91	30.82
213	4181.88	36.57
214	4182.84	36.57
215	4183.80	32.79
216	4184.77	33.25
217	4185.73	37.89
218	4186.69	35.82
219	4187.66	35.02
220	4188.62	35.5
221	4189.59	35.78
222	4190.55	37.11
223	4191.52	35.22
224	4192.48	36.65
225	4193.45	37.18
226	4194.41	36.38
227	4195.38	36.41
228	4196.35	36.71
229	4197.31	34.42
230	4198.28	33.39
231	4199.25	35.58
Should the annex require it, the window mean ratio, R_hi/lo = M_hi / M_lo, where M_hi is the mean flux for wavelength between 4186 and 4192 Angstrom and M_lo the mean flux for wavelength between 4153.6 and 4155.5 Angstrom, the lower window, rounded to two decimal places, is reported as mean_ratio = 0.92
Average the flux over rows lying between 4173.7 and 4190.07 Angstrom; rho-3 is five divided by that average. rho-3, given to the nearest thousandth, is 0.144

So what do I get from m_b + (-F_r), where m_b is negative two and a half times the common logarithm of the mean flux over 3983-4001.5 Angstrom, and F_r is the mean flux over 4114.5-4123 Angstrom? -37.4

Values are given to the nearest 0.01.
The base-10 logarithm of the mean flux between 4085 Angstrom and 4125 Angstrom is 1.52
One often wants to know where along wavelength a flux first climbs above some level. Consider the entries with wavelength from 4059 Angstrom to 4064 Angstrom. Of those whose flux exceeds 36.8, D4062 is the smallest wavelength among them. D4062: 4060.42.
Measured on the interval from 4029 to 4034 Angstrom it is 4029.69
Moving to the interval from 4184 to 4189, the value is 4185.73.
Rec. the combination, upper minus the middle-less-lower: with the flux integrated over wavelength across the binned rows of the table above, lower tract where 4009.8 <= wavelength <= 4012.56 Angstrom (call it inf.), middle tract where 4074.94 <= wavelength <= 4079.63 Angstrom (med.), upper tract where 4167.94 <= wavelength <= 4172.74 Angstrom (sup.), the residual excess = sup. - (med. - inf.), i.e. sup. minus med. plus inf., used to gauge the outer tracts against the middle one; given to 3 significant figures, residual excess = 118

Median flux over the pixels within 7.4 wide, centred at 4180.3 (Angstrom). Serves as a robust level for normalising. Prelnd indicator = 34.9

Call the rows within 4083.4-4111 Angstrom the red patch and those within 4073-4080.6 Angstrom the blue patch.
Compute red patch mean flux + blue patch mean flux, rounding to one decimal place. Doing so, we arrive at 67.6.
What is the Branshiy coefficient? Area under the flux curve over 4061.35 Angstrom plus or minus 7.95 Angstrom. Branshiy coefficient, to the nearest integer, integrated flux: 585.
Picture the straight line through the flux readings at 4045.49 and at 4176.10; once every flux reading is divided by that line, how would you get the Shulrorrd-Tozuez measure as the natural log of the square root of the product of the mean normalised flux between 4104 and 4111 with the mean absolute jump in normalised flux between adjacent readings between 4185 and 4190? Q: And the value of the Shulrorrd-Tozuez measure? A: -1.94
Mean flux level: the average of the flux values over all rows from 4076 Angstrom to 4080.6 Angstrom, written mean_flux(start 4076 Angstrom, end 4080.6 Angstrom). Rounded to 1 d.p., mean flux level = 33.5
